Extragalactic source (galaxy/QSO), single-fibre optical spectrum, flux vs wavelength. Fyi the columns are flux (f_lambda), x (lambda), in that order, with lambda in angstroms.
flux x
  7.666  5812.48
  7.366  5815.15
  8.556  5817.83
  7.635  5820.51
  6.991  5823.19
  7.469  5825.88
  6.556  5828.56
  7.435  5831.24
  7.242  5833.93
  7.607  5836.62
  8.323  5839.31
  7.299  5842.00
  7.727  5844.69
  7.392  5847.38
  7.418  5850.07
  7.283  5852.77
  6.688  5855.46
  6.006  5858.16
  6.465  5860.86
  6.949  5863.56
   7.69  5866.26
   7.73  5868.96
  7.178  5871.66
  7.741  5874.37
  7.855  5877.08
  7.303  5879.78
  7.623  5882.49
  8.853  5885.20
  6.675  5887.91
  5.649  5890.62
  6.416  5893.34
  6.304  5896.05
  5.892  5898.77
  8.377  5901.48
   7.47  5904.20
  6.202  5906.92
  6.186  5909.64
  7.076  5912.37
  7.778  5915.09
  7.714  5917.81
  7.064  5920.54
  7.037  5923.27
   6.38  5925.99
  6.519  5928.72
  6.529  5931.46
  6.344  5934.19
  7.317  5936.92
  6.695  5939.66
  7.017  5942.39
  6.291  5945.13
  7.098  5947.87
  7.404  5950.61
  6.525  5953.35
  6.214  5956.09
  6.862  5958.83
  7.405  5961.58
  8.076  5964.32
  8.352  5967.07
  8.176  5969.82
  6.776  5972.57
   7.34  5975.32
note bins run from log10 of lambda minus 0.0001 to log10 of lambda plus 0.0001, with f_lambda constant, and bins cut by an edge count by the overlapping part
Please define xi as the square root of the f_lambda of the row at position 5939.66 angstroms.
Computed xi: 2.59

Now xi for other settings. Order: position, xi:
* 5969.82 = 2.86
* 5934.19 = 2.52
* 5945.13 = 2.51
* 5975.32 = 2.71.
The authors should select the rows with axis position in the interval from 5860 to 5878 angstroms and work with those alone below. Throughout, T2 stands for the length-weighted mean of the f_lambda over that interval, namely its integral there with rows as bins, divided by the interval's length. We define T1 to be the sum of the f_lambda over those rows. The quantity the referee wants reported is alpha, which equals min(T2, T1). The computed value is 7.38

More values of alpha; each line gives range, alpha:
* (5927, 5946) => 6.68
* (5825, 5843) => 7.42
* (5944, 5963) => 6.84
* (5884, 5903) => 6.87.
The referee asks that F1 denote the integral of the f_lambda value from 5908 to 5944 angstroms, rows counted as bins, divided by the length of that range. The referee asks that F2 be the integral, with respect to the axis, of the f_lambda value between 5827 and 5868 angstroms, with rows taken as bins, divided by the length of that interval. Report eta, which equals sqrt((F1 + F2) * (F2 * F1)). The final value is 26.5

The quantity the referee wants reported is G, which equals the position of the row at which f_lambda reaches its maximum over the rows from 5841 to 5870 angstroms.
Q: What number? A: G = 5868.96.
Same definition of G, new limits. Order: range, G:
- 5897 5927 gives 5901.48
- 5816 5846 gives 5817.83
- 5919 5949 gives 5936.92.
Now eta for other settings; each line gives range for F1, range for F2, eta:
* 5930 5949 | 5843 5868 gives 25.7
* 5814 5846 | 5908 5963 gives 27.3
